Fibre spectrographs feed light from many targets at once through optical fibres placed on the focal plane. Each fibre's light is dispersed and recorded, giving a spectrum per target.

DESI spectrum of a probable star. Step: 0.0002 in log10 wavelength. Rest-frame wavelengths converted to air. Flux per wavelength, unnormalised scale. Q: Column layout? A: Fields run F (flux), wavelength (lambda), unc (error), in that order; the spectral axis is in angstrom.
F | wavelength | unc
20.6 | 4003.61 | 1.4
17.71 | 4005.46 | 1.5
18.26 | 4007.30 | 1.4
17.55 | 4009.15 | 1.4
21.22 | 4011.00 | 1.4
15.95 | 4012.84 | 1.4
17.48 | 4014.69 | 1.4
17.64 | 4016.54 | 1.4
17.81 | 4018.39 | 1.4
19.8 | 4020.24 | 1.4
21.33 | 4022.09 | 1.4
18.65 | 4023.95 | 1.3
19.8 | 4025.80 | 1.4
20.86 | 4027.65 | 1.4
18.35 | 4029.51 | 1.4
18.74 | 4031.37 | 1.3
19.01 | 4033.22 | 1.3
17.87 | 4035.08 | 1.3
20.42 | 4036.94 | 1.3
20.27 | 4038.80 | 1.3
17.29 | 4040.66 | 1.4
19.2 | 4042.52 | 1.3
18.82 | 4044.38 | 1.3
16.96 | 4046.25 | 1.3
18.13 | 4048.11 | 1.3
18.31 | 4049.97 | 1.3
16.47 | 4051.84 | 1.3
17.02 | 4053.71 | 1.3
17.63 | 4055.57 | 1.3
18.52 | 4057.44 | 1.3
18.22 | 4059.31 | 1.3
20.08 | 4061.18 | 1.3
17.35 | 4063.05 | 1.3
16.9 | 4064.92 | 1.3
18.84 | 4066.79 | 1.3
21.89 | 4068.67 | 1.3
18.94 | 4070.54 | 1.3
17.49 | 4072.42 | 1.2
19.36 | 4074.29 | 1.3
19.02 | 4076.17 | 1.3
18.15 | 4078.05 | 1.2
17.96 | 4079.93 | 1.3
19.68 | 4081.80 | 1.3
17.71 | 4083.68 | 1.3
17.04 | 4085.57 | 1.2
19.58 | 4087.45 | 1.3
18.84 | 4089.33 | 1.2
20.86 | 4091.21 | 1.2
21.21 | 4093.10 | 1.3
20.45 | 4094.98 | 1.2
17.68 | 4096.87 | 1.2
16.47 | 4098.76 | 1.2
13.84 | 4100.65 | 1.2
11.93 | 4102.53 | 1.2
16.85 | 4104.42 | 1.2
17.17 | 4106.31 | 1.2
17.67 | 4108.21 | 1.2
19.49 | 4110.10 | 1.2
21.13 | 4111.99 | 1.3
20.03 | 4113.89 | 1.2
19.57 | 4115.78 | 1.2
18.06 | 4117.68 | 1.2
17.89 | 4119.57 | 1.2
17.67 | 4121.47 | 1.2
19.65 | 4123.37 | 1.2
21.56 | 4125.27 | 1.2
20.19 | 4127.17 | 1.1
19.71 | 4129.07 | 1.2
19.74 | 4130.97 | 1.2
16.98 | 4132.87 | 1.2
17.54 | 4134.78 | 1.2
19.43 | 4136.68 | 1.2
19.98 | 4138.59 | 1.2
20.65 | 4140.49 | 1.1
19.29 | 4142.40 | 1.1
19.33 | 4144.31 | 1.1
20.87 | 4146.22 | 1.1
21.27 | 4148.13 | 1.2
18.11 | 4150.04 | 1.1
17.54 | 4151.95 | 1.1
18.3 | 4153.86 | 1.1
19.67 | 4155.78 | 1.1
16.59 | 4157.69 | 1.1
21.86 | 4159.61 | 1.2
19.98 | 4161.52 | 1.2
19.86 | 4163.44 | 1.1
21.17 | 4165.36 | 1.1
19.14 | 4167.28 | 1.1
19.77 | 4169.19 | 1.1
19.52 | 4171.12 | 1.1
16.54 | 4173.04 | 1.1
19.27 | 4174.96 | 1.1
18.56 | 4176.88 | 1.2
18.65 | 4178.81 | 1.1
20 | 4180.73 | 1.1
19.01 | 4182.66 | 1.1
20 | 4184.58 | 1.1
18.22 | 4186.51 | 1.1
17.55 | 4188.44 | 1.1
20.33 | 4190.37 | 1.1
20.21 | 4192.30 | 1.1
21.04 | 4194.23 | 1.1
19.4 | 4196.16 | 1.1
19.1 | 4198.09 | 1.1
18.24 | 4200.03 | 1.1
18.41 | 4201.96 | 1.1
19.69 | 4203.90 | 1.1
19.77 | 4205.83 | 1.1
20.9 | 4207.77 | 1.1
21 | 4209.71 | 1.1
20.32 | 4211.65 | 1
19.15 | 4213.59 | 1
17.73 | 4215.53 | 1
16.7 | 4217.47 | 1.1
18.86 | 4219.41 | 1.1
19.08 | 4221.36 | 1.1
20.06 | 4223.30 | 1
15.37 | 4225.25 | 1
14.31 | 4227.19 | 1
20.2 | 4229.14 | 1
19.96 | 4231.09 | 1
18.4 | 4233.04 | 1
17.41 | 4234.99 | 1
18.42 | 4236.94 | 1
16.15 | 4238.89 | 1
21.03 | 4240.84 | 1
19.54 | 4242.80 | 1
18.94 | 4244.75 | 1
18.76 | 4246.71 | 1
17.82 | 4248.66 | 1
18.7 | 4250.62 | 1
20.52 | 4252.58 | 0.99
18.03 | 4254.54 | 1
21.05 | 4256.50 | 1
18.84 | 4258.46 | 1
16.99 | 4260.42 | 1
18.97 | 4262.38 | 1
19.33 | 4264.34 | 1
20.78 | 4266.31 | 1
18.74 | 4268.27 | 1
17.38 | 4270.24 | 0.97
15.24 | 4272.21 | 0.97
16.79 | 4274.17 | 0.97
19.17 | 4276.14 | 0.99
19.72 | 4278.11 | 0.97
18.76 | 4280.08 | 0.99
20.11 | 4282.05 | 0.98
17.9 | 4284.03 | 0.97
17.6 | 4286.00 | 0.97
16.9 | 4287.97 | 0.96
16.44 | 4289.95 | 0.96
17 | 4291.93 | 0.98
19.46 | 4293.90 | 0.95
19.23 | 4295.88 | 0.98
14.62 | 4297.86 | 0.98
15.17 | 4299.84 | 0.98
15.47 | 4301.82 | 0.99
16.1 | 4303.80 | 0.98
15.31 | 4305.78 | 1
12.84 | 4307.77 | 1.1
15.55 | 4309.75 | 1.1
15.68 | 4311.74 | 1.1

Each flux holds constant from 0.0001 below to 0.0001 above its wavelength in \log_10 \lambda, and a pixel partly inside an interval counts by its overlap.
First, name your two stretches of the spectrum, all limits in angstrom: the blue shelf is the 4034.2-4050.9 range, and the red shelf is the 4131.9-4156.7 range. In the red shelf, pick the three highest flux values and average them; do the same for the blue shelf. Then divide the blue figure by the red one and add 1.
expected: 1.95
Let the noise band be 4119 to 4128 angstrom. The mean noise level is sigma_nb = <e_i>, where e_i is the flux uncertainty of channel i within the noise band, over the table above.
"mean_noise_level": 1.18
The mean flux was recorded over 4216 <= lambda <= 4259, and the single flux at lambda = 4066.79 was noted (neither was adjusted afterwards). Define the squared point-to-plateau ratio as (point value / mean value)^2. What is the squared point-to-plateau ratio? 1.03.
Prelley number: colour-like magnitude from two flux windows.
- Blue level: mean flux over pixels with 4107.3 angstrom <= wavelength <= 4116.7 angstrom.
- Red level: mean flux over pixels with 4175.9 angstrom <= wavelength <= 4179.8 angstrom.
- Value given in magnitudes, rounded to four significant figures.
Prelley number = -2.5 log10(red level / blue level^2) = 3.285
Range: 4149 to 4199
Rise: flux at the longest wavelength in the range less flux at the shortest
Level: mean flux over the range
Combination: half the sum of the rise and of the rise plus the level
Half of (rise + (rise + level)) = 11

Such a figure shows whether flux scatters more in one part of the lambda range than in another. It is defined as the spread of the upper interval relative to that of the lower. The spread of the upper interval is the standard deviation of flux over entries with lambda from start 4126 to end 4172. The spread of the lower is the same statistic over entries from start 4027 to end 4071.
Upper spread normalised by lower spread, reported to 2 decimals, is 0.99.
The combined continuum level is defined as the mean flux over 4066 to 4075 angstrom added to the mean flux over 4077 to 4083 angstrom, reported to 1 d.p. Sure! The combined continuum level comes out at 37.9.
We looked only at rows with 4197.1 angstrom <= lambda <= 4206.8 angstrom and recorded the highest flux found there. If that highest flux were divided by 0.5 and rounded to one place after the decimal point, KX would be 39.5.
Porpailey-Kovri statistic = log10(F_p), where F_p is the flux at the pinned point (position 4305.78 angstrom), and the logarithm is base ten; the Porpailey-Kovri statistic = 1.18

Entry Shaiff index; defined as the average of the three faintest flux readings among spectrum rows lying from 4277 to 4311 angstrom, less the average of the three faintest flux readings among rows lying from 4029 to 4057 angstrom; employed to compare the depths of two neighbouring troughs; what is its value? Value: -2.6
